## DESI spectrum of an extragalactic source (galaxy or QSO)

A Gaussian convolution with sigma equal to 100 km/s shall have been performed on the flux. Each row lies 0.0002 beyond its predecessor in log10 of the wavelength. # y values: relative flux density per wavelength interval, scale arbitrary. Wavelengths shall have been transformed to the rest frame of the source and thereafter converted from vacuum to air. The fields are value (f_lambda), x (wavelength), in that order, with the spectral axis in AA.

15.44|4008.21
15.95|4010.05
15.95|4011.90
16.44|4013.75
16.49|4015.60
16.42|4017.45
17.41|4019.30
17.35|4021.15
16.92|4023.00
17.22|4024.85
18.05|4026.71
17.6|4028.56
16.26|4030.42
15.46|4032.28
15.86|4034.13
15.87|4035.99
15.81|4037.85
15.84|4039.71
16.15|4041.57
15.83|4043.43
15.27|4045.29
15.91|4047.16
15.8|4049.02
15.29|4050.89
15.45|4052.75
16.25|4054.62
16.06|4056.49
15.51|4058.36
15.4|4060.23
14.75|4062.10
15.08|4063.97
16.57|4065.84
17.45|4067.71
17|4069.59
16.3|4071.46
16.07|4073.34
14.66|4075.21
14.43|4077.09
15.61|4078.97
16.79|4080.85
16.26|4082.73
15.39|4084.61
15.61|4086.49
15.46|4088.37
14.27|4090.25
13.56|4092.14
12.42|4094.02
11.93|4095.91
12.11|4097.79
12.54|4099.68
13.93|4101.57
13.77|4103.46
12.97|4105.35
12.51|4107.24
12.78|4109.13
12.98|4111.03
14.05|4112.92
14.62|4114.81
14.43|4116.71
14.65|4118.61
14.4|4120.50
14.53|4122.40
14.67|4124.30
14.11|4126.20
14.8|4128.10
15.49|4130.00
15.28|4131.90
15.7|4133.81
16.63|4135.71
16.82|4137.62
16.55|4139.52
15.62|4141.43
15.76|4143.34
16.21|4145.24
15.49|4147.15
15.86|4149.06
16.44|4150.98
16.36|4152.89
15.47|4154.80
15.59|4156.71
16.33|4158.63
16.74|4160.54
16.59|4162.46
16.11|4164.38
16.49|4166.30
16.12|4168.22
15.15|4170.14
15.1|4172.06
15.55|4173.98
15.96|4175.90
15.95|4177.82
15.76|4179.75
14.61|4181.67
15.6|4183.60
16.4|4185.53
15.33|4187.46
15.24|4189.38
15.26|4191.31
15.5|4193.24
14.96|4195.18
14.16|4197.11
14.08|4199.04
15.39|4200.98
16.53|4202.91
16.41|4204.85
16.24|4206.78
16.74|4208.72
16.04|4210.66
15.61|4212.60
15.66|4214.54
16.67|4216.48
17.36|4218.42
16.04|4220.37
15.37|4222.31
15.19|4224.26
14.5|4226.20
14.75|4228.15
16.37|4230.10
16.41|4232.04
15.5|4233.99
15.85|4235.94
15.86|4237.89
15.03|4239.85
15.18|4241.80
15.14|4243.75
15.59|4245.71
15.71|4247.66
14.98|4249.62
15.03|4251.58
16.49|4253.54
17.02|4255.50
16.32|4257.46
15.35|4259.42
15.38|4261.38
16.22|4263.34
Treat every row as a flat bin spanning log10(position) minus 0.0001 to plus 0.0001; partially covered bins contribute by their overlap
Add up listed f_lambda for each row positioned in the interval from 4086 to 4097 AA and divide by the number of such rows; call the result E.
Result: 13.9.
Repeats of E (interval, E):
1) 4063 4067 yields 15.8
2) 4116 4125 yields 14.5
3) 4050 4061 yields 15.7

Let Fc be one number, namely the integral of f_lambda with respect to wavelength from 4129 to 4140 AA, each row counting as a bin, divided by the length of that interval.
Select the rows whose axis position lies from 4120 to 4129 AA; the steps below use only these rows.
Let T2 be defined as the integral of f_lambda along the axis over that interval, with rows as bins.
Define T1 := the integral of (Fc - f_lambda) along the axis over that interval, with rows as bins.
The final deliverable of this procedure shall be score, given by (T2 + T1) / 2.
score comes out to 72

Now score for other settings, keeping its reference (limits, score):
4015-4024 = 72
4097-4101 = 32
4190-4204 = 112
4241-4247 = 48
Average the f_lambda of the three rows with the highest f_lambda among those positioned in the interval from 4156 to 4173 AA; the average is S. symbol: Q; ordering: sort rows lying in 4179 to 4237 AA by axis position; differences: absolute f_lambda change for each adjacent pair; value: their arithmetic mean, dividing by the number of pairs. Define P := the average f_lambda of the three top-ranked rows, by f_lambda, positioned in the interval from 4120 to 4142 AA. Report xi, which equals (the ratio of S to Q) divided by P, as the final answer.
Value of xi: 1.61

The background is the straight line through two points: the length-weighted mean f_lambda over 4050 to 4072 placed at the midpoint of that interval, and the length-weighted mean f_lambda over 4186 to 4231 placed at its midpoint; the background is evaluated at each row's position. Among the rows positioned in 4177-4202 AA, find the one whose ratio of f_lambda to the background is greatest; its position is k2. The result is 4185.53 AA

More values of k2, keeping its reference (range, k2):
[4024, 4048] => 4026.71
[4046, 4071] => 4067.71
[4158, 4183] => 4160.54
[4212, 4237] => 4218.42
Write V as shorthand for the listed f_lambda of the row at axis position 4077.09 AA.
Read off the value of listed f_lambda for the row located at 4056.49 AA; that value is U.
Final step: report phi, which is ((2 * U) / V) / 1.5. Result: 1.48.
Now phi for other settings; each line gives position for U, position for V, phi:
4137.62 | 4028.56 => 1.27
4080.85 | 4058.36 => 1.44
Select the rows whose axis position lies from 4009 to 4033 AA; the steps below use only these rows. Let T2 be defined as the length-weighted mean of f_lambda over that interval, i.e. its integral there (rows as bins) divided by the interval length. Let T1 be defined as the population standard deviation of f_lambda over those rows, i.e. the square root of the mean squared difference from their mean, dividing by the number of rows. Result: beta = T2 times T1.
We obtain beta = 12.2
